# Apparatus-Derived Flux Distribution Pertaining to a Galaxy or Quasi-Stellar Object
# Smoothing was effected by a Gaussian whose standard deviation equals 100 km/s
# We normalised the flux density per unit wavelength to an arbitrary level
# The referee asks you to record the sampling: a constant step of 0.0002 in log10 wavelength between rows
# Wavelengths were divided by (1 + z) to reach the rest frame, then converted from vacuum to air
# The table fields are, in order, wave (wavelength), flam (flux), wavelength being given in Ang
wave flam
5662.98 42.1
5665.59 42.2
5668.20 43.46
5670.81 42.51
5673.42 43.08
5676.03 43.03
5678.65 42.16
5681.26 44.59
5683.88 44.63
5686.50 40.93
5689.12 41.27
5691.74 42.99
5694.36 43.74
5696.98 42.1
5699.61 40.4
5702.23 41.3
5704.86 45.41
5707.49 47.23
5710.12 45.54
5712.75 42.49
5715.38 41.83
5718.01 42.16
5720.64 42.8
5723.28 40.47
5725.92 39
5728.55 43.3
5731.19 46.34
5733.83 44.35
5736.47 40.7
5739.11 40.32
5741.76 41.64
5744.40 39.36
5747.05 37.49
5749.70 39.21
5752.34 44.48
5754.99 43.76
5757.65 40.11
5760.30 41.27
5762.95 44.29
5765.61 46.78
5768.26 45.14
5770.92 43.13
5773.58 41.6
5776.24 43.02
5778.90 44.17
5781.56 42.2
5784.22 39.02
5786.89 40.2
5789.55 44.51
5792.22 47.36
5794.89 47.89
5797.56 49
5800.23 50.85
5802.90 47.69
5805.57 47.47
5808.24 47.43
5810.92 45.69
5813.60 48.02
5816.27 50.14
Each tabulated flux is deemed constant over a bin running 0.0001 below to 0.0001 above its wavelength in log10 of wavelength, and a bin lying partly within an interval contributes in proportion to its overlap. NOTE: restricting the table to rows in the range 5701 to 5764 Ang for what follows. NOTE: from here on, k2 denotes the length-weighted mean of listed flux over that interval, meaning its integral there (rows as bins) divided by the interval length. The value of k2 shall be 42.27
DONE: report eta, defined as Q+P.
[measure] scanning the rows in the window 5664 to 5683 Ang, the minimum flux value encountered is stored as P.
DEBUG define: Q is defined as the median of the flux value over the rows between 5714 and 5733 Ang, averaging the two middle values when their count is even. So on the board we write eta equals 84.3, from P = 42.16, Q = 42.2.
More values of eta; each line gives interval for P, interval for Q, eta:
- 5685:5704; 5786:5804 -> 88.1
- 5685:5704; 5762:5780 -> 84.6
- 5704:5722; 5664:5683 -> 84.9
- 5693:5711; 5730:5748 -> 81.1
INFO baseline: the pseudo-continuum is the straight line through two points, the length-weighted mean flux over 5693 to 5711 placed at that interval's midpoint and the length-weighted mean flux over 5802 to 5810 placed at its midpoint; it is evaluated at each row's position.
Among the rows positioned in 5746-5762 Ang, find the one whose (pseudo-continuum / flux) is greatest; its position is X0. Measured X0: 5747.05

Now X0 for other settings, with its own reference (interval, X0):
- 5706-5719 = 5715.38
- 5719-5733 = 5725.92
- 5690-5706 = 5699.61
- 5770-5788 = 5784.22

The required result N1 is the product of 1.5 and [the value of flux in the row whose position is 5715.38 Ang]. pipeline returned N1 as 63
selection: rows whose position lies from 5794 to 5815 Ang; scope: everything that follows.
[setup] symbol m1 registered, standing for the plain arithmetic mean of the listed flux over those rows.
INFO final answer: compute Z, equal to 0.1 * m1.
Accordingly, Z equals 4.80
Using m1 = 48.0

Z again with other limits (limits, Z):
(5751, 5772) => 4.36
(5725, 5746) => 4.19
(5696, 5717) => 4.33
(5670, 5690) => 4.28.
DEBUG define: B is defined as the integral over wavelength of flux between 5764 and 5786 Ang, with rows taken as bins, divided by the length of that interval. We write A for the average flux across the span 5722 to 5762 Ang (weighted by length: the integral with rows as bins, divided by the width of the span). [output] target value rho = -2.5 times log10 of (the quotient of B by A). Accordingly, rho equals -0.041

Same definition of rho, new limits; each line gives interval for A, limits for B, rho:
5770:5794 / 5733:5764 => 0.040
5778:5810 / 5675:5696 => 0.068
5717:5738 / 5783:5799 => -0.059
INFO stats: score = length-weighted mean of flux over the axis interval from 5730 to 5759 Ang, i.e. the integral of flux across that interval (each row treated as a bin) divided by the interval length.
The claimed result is 41.59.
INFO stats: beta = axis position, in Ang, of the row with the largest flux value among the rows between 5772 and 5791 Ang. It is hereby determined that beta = 5789.55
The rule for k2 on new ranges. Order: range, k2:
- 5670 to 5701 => 42.62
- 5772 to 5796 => 43.28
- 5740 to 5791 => 42.17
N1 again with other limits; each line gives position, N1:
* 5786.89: 60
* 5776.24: 65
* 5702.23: 62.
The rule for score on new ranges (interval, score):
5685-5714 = 43.04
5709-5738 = 42.61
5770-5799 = 43.86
